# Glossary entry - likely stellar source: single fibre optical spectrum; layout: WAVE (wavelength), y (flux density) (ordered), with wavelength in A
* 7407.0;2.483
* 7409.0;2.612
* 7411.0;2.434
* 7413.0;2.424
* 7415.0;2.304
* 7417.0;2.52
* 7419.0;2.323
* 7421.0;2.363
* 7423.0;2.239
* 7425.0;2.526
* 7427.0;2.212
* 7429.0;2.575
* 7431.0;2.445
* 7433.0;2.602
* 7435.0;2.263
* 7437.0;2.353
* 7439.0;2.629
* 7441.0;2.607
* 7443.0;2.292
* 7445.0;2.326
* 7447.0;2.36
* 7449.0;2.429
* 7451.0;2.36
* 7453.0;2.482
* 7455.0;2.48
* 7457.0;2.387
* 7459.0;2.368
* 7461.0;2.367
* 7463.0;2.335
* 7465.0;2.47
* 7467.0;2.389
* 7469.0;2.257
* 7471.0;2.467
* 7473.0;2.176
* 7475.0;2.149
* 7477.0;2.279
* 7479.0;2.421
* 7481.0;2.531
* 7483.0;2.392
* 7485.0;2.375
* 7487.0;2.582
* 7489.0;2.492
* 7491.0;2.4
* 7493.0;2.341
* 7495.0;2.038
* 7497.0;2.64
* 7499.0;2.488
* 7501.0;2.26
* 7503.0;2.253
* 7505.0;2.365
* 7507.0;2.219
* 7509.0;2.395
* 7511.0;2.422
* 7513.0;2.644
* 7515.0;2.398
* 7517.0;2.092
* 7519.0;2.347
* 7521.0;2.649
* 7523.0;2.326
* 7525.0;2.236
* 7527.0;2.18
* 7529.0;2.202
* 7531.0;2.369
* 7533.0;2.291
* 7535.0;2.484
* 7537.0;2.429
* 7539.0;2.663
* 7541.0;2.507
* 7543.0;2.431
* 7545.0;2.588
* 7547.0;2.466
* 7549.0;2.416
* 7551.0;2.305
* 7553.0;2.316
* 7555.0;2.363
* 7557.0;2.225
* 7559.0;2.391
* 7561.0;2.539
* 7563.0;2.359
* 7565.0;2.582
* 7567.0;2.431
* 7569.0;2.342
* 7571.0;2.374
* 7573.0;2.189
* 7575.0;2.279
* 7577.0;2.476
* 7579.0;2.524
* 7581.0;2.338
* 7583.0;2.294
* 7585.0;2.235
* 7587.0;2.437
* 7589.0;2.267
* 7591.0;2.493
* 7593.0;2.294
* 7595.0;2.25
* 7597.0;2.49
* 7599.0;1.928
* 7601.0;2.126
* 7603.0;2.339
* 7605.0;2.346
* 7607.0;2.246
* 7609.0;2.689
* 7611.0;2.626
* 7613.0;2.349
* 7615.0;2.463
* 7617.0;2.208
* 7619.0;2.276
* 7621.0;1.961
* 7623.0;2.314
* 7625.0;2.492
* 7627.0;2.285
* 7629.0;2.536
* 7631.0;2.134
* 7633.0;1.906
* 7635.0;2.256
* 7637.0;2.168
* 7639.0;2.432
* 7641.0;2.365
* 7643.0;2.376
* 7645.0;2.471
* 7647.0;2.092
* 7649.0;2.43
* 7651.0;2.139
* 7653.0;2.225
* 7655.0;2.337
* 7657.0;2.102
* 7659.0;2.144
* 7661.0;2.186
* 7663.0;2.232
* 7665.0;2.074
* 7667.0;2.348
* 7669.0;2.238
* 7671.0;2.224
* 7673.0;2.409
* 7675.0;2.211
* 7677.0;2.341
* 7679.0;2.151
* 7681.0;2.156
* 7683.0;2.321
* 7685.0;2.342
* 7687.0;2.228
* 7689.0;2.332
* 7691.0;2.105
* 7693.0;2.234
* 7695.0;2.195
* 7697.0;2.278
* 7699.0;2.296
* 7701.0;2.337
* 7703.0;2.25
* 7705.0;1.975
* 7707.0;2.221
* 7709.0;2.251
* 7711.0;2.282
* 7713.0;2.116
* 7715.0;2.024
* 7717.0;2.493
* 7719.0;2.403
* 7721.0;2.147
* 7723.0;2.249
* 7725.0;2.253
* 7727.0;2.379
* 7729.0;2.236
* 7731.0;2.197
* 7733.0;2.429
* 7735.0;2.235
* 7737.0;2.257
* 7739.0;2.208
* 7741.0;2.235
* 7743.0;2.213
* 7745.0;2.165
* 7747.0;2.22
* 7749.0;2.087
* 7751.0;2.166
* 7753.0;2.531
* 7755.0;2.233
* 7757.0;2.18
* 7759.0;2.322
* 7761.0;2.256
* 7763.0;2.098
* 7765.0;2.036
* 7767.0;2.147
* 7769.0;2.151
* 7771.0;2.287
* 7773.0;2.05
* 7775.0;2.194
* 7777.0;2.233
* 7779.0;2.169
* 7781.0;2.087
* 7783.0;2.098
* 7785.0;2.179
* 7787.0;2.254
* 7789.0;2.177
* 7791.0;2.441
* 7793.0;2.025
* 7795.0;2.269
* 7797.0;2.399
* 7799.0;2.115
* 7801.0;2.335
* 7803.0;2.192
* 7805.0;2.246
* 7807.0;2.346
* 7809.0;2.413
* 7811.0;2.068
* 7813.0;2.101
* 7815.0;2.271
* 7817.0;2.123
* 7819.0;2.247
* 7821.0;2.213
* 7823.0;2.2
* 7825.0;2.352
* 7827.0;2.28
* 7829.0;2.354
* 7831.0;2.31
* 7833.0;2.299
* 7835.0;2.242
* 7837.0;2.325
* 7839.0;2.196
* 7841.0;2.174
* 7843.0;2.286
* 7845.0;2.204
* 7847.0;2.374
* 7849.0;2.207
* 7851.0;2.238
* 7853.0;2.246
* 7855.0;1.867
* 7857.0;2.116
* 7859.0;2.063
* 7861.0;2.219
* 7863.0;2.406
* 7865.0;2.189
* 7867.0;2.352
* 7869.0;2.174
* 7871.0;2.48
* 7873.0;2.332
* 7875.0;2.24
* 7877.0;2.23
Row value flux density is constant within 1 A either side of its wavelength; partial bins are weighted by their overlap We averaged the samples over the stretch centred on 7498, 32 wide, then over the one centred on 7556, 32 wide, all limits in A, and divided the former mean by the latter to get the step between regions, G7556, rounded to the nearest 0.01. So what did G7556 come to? 0.99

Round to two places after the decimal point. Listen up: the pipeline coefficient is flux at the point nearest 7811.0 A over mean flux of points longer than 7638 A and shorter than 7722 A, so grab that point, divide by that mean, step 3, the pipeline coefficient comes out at 0.92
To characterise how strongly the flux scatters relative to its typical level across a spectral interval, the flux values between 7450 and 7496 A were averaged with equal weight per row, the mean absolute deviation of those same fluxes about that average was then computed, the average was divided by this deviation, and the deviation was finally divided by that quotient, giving 0.0035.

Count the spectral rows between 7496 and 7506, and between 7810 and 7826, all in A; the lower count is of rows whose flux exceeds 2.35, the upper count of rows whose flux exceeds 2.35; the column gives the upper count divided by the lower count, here 0.33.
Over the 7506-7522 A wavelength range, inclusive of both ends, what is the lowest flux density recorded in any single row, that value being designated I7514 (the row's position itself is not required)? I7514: 2.092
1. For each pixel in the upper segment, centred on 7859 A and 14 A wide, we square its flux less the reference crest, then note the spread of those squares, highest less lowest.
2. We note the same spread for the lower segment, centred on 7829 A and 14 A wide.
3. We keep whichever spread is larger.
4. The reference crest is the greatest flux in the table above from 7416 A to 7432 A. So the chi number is 0.47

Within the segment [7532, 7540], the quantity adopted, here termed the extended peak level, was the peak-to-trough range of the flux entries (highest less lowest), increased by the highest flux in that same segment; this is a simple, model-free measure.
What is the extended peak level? 3.0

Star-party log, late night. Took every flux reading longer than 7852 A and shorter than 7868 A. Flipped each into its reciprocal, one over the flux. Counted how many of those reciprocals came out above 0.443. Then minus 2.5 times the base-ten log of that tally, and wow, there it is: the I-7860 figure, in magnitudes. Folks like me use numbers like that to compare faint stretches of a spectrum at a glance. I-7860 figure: -1.9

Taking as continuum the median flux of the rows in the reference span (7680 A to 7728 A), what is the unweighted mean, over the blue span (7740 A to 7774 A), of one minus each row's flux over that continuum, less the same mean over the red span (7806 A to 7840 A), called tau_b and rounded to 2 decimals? 0.03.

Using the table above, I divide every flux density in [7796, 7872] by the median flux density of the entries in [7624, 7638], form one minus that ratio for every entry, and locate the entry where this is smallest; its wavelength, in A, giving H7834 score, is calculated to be 7871.0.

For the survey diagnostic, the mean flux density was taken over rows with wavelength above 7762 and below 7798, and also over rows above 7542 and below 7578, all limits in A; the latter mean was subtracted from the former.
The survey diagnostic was -0.210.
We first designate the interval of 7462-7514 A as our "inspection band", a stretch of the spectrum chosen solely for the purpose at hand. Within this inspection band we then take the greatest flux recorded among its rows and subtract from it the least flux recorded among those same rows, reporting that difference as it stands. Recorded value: 0.61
